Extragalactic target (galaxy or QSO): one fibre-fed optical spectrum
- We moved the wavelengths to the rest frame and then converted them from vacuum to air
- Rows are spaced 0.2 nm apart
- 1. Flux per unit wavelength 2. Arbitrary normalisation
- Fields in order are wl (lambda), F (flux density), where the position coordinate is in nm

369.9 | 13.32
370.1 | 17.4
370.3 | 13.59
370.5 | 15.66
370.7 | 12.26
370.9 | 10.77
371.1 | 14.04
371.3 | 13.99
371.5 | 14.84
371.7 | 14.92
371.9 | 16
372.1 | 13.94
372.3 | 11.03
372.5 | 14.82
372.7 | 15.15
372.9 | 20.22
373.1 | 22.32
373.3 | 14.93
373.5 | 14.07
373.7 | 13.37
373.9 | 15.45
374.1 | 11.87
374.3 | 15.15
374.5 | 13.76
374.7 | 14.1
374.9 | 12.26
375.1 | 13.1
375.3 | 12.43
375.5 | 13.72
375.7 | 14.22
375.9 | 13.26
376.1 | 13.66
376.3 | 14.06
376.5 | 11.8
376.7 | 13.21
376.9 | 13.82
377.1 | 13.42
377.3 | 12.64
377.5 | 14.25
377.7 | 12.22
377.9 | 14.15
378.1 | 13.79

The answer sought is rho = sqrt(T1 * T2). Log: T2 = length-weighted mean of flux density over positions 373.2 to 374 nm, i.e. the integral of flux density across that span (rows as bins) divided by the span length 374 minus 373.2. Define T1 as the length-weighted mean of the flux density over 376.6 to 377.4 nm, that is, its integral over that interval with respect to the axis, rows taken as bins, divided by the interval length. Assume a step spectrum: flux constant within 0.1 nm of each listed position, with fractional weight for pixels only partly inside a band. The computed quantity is 13.9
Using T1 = 13.3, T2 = 14.5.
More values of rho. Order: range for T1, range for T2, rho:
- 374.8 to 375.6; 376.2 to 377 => 13.0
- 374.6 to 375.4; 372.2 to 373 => 14.1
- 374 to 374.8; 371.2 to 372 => 14.3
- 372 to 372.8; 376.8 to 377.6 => 13.6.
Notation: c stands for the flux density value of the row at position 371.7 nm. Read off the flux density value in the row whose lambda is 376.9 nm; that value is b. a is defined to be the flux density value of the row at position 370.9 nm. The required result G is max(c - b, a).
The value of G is 10.8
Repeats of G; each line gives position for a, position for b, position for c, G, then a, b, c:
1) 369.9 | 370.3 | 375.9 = 13.3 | 13.32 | 13.59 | 13.26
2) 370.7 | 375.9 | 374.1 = 12.3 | 12.26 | 13.26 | 11.87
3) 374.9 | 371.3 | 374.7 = 12.3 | 12.26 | 13.99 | 14.1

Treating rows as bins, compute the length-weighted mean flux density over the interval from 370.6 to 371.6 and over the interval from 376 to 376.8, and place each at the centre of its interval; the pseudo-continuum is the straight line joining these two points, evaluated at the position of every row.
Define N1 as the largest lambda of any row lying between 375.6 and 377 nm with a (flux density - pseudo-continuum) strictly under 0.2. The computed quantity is 376.7 nm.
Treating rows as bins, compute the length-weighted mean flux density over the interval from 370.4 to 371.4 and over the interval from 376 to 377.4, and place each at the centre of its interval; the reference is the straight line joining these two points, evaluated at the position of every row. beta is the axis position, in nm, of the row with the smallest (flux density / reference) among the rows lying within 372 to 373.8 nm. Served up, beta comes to 372.3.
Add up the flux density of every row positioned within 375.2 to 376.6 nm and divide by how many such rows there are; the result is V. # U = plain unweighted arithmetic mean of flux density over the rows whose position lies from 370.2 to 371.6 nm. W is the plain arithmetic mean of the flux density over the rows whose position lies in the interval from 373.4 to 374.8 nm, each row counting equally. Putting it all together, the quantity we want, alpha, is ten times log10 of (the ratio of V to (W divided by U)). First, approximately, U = 13.6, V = 13.3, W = 14.0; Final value 11.1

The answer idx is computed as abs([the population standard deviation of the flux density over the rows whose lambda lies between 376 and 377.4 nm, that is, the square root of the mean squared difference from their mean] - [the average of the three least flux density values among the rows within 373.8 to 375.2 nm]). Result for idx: 11.7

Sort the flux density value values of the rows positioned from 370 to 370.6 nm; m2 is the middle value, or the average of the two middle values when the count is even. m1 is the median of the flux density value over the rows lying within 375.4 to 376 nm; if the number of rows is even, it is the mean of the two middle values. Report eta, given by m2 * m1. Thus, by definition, 215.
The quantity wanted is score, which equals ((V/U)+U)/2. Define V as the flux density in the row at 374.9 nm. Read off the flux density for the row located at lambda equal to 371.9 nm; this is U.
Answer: 8.38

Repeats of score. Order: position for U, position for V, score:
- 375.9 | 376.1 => 7.15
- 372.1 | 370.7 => 7.41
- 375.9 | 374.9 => 7.09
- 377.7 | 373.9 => 6.74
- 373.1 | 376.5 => 11.42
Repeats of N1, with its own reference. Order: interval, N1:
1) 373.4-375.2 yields 375.1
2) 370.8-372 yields 370.9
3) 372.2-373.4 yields 372.3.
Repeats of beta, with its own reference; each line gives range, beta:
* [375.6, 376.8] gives 376.5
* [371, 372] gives 371.3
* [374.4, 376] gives 374.9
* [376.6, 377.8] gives 377.7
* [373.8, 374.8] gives 374.1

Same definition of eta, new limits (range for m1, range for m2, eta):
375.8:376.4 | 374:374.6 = 188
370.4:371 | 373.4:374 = 172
